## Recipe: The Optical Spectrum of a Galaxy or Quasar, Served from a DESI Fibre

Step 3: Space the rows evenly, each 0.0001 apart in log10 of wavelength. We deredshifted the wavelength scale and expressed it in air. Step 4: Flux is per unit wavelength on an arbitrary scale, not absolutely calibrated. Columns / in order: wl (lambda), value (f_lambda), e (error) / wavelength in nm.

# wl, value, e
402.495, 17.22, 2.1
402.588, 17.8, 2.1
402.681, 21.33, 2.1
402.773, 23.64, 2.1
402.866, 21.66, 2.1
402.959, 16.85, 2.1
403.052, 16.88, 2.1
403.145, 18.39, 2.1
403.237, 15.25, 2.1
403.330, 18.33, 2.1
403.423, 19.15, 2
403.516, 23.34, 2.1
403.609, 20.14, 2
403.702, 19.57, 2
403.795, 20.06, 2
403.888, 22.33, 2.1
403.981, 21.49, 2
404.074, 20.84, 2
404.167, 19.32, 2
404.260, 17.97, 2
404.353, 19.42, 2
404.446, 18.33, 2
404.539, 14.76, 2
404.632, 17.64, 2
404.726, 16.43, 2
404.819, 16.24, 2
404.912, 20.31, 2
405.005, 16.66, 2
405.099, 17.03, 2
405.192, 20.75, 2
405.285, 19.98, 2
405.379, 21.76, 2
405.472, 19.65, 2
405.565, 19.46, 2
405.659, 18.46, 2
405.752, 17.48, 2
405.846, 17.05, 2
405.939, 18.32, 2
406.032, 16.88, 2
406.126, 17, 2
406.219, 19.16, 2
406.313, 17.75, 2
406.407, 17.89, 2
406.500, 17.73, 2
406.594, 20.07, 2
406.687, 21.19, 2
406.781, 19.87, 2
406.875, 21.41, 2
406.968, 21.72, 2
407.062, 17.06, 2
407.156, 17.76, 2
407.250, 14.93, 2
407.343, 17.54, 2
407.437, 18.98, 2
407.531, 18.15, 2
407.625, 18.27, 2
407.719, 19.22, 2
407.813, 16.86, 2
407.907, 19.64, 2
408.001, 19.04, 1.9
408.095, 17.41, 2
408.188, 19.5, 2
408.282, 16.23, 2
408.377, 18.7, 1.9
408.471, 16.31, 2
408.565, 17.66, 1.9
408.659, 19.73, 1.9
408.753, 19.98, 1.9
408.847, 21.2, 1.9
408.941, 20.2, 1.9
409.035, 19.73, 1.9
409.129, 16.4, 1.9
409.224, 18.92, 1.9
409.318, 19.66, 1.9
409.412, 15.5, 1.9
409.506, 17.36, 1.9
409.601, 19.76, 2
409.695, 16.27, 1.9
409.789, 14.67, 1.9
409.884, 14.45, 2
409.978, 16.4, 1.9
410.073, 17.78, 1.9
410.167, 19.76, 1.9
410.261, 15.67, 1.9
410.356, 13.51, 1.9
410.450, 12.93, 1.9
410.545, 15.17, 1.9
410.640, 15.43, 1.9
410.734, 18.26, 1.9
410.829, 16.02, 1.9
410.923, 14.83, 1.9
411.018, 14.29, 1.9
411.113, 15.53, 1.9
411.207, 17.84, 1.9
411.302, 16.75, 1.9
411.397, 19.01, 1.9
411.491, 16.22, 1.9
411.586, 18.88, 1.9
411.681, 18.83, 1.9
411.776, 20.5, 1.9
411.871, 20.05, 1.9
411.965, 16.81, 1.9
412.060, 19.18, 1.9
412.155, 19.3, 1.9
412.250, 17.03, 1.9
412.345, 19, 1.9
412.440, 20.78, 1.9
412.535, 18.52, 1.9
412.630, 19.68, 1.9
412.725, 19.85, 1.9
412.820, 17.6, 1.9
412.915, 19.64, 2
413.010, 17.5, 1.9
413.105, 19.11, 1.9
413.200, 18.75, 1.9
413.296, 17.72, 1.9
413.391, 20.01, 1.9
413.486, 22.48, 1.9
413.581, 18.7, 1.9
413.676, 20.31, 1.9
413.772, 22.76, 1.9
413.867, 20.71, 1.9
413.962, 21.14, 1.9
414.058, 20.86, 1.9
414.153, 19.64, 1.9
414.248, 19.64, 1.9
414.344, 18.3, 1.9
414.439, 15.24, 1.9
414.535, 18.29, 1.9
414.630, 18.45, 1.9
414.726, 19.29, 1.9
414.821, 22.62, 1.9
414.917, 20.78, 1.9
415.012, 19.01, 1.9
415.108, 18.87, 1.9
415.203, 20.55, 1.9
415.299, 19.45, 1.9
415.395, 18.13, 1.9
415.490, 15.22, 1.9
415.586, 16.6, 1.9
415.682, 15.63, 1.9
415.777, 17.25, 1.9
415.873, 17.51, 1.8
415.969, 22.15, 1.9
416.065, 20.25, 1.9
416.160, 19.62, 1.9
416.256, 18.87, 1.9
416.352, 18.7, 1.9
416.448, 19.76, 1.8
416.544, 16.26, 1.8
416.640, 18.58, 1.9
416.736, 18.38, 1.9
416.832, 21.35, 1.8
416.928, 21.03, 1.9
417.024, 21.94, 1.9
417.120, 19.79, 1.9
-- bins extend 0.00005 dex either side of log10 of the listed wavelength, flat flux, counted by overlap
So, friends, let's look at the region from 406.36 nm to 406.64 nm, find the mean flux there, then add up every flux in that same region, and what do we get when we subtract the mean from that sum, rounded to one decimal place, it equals 37.1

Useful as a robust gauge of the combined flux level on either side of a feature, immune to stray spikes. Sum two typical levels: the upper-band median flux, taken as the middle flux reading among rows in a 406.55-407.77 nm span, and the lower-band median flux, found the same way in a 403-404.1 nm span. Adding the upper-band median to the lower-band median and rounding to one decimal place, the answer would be 38.8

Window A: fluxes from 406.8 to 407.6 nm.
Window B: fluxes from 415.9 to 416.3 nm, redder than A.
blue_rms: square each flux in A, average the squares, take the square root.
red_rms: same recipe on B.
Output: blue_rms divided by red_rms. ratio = 0.92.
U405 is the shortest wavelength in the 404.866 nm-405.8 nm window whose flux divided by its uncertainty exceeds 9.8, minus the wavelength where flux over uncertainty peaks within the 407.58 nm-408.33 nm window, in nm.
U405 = -3.09 nm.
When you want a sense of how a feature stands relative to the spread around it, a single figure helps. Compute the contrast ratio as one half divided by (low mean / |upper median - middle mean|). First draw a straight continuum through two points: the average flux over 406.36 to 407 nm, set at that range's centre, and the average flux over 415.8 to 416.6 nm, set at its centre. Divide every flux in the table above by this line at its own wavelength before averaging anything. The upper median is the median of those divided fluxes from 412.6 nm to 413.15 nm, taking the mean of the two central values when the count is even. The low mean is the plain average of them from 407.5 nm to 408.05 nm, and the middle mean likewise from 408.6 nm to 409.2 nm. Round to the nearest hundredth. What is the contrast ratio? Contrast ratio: 0.01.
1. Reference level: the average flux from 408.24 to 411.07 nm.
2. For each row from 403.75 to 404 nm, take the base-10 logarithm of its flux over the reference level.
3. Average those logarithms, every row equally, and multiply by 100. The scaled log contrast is 9.5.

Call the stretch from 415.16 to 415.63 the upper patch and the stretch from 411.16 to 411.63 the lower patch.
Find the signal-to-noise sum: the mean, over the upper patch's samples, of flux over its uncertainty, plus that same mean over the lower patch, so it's 18.8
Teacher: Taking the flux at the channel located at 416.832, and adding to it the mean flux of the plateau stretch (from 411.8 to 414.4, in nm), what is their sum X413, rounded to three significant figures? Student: 40.8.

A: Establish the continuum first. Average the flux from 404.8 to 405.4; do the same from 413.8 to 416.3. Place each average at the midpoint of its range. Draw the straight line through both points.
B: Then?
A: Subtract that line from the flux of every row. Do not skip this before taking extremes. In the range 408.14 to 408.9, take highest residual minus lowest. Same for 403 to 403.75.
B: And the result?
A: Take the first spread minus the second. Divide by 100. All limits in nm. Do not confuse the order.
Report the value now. -0.03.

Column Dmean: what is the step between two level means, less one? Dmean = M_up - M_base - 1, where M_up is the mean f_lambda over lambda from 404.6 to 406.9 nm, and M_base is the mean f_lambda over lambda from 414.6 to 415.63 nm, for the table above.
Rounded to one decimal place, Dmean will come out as -1.4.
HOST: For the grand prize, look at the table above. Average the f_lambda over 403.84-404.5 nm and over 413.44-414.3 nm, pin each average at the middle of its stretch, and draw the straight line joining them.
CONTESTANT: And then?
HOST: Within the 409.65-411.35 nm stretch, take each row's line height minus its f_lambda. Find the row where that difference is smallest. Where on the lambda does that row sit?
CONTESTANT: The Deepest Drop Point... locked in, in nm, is 410.167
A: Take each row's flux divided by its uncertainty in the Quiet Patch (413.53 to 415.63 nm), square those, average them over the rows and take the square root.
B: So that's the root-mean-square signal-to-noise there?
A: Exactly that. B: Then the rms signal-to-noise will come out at 10.21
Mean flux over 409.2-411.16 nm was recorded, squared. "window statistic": 265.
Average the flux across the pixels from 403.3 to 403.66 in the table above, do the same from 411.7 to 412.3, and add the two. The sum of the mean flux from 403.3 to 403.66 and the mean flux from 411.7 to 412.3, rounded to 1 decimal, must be 39.1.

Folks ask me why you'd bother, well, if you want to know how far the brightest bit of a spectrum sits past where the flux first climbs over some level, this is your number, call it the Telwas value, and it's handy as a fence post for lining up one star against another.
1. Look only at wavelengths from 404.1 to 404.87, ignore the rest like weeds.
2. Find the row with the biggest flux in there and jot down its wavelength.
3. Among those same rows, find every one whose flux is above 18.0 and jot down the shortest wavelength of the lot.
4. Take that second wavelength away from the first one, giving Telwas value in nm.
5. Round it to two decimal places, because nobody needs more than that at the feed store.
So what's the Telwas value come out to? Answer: 0.19 nm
